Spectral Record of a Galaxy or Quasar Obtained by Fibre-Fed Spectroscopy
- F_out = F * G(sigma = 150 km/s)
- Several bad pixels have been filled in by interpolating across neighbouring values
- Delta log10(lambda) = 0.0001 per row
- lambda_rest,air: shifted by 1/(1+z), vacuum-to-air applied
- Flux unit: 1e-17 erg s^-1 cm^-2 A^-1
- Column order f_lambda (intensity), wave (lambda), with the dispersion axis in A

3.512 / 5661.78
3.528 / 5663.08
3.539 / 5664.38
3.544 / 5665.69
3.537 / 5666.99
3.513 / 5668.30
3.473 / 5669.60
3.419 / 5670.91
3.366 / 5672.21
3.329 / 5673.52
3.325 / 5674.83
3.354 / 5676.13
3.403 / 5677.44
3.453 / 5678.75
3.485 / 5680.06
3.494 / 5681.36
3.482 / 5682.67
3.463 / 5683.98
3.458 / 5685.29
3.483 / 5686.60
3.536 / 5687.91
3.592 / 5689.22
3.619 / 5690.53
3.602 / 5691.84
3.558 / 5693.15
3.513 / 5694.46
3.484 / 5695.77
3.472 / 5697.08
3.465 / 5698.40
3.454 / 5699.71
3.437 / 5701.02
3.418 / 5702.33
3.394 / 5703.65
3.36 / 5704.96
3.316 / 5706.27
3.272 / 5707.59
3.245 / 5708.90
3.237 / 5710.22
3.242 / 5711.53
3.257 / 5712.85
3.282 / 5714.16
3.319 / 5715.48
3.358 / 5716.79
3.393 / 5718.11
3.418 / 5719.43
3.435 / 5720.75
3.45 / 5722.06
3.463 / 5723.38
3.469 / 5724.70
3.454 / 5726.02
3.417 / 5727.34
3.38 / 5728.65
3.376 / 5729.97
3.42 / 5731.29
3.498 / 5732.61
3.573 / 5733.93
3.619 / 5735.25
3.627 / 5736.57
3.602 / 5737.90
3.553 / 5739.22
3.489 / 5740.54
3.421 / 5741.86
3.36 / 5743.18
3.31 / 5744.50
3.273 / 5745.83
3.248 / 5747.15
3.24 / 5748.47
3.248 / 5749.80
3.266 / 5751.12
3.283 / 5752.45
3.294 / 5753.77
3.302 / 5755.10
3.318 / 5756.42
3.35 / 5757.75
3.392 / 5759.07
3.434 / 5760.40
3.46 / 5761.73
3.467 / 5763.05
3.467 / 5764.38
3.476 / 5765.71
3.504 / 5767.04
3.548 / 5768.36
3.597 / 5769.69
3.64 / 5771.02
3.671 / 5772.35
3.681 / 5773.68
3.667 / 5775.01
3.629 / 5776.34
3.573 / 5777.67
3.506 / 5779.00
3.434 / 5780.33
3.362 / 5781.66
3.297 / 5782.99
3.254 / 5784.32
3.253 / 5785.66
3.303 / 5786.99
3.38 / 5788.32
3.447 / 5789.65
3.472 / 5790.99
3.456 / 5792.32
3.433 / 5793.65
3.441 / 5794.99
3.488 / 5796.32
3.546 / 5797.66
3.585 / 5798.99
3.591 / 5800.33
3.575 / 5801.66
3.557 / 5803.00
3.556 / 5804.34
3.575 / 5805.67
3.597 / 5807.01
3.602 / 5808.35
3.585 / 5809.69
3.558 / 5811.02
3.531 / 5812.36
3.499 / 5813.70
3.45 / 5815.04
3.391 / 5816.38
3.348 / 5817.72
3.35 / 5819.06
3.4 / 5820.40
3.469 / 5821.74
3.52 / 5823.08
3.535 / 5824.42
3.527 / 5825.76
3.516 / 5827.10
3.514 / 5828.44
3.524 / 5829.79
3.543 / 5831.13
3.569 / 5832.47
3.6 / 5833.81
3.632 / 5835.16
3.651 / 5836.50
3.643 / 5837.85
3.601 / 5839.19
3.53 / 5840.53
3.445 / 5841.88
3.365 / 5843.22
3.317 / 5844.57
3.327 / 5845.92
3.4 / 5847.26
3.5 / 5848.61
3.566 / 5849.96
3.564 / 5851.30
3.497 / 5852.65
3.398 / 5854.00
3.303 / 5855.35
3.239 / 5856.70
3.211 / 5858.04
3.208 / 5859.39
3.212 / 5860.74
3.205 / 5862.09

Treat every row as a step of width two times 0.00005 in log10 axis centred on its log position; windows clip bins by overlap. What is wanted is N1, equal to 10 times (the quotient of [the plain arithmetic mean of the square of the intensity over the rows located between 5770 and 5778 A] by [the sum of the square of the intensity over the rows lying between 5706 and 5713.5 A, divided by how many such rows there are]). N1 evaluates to 12.5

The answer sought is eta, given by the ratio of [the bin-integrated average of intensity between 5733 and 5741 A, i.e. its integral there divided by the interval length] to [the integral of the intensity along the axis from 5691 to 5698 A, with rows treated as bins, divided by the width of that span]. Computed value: 1.01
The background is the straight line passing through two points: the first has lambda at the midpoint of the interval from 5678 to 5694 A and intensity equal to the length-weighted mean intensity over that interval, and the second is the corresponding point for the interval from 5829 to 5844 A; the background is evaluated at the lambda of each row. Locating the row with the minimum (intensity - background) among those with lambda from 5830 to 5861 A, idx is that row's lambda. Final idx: 5859.39 A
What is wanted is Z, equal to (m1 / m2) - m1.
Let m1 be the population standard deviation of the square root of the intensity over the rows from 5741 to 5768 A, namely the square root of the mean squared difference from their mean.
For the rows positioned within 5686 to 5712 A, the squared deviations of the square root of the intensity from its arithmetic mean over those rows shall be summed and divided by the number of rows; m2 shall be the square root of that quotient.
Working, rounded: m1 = 0.0237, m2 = 0.032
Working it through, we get 0.7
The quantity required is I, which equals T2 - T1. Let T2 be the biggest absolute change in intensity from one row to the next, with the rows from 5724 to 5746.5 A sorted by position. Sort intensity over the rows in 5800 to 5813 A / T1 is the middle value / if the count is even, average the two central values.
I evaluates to -3.50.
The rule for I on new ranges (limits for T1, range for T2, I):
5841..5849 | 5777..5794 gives -3.31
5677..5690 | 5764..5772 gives -3.43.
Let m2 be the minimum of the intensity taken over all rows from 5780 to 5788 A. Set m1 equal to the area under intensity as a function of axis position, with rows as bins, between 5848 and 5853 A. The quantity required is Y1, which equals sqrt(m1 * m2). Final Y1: 7.6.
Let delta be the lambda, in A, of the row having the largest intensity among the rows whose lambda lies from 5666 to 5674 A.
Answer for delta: 5666.99 A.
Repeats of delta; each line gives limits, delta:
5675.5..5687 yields 5681.36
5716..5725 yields 5724.70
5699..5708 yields 5699.71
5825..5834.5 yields 5833.81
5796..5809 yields 5808.35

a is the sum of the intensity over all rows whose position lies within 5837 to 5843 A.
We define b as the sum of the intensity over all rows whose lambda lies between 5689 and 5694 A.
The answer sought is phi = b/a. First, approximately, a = 14.2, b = 14.4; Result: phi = 1.01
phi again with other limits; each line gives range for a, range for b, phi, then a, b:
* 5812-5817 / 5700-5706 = 0.98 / 13.9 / 13.6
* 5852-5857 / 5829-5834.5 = 1.06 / 13.4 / 14.2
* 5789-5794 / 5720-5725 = 1.00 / 13.8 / 13.8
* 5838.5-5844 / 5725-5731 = 0.98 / 13.9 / 13.6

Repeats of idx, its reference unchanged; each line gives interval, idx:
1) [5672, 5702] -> 5674.83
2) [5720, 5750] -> 5748.47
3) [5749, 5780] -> 5749.80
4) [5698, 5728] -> 5710.22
